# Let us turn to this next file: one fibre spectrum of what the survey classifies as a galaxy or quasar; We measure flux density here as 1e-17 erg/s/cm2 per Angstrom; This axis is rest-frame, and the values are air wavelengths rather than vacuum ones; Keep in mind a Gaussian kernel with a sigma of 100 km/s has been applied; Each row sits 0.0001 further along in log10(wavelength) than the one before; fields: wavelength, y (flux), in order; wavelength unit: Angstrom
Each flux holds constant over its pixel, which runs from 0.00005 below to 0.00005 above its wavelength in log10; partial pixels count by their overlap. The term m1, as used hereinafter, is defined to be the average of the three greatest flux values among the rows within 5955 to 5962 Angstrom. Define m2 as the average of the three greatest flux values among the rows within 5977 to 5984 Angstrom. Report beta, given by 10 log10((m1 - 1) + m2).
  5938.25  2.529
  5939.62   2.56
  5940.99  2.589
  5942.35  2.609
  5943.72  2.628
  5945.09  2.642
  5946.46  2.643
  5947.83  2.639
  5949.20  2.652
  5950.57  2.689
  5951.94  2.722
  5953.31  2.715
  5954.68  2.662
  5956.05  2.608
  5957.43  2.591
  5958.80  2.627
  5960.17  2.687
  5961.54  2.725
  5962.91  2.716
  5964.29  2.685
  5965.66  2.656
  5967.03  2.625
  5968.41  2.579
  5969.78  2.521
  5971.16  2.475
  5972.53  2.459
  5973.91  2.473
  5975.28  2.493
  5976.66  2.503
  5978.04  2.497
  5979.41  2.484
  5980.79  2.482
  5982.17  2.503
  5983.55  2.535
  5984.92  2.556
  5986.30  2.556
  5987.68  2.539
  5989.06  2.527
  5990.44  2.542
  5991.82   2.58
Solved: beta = 6.22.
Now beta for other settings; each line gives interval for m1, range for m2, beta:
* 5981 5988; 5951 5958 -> 6.28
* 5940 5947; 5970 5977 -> 6.16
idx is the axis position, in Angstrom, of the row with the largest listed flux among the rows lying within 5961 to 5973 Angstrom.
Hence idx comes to 5961.54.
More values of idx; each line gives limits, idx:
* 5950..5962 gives 5961.54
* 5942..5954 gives 5951.94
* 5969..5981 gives 5969.78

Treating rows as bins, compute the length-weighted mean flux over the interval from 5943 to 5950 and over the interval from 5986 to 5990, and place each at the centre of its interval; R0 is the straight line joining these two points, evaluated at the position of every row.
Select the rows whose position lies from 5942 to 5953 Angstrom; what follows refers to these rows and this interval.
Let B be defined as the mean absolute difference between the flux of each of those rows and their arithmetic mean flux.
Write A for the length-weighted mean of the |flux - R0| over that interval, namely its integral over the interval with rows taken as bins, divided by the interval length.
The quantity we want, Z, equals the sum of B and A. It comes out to 0.06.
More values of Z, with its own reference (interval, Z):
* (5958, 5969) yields 0.11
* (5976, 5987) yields 0.07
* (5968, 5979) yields 0.10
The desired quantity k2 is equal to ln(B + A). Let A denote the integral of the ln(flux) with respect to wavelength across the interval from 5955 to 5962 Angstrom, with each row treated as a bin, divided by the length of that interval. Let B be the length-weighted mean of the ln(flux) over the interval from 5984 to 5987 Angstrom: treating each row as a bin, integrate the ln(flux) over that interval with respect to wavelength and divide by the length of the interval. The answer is 0.648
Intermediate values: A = 0.973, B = 0.939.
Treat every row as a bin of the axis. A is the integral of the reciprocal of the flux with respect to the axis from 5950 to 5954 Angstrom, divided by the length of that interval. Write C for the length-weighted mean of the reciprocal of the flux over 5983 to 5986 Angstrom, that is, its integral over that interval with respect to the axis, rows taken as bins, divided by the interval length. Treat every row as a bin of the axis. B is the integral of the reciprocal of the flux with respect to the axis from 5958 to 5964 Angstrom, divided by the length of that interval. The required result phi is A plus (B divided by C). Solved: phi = 1.316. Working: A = 0.369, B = 0.372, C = 0.393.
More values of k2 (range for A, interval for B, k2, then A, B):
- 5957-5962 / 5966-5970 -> 0.658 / 0.979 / 0.951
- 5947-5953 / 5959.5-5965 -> 0.683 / 0.985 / 0.995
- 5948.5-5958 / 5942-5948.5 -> 0.666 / 0.979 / 0.968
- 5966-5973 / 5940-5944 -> 0.637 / 0.932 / 0.958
